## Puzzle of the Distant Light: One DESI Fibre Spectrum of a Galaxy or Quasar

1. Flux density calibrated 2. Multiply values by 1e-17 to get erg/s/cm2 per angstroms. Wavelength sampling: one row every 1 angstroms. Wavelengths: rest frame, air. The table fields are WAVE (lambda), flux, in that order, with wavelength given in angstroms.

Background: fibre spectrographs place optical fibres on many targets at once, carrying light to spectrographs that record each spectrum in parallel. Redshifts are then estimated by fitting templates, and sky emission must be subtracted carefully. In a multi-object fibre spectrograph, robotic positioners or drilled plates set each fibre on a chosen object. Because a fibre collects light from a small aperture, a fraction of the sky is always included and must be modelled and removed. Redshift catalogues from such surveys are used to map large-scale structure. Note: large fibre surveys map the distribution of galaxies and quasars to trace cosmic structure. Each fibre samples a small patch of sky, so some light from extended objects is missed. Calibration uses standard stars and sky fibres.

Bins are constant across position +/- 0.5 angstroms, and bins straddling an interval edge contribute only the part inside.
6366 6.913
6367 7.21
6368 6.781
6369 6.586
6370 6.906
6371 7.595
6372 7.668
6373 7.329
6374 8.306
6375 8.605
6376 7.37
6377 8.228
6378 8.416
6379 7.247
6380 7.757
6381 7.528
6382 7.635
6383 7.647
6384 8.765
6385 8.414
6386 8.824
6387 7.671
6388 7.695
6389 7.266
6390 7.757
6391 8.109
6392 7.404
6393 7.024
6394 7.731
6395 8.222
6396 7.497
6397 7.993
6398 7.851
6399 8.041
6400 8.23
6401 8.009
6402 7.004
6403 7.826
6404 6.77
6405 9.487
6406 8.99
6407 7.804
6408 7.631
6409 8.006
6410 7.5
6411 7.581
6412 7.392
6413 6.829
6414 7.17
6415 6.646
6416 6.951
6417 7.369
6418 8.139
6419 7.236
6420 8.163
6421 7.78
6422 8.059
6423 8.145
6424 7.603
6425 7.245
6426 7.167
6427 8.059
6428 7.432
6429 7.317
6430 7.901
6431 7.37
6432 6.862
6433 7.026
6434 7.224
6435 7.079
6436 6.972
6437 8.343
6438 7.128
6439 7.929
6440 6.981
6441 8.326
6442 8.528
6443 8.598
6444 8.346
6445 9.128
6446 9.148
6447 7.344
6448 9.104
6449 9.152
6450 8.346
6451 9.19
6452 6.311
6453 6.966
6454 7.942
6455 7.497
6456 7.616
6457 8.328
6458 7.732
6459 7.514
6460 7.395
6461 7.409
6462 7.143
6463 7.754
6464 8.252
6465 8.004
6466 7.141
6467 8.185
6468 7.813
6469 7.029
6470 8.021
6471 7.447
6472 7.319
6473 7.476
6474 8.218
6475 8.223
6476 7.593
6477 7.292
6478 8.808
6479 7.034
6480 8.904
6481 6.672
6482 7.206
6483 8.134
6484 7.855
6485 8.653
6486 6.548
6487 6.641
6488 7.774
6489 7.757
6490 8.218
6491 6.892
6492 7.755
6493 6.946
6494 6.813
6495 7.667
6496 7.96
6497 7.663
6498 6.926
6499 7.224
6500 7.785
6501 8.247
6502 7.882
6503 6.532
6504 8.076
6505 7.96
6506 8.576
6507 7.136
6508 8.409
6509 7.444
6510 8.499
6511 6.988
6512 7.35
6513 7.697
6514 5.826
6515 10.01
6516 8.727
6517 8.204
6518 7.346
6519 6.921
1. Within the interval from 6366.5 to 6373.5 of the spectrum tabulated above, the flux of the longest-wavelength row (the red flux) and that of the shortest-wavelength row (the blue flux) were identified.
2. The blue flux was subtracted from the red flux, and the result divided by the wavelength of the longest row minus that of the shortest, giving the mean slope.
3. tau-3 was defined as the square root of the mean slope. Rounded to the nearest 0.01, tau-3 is 0.14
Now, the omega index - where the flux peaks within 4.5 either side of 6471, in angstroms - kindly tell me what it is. 6475 angstroms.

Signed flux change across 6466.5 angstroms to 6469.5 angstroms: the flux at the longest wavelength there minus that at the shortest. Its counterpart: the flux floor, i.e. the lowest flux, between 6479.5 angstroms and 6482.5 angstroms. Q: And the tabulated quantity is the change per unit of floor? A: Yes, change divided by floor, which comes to -0.17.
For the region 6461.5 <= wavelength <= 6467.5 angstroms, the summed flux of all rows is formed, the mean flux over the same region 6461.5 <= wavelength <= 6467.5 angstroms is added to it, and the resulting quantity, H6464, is 54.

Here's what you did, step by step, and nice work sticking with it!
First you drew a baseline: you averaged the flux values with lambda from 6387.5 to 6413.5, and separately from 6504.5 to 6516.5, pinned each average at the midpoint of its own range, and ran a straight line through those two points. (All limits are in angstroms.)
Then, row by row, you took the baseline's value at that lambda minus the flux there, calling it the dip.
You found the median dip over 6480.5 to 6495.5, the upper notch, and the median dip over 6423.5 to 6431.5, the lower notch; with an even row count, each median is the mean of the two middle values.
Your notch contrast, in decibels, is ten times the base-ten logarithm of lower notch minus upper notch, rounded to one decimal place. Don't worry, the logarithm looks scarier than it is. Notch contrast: -7.2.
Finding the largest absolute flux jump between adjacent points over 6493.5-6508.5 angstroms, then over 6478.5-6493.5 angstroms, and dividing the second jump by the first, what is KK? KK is 1.4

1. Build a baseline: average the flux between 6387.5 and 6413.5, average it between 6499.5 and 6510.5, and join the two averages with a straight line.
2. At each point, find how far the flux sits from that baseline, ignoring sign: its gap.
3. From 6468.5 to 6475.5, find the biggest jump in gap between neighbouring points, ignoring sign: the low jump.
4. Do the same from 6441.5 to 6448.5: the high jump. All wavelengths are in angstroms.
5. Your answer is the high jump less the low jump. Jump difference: 0.27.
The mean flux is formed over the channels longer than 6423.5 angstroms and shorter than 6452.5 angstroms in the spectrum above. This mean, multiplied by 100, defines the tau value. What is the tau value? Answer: 783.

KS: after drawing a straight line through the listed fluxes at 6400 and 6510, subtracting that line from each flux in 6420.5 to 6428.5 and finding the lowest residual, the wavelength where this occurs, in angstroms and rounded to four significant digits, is 6426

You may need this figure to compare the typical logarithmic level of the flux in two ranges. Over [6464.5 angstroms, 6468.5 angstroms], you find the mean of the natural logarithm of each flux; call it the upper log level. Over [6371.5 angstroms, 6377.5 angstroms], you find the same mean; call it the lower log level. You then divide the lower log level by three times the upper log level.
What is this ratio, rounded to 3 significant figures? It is 0.336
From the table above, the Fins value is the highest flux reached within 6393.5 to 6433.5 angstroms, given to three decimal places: 9.487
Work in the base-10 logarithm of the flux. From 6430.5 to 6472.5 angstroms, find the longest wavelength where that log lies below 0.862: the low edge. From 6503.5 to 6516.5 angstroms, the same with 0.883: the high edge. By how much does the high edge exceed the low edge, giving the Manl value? 45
